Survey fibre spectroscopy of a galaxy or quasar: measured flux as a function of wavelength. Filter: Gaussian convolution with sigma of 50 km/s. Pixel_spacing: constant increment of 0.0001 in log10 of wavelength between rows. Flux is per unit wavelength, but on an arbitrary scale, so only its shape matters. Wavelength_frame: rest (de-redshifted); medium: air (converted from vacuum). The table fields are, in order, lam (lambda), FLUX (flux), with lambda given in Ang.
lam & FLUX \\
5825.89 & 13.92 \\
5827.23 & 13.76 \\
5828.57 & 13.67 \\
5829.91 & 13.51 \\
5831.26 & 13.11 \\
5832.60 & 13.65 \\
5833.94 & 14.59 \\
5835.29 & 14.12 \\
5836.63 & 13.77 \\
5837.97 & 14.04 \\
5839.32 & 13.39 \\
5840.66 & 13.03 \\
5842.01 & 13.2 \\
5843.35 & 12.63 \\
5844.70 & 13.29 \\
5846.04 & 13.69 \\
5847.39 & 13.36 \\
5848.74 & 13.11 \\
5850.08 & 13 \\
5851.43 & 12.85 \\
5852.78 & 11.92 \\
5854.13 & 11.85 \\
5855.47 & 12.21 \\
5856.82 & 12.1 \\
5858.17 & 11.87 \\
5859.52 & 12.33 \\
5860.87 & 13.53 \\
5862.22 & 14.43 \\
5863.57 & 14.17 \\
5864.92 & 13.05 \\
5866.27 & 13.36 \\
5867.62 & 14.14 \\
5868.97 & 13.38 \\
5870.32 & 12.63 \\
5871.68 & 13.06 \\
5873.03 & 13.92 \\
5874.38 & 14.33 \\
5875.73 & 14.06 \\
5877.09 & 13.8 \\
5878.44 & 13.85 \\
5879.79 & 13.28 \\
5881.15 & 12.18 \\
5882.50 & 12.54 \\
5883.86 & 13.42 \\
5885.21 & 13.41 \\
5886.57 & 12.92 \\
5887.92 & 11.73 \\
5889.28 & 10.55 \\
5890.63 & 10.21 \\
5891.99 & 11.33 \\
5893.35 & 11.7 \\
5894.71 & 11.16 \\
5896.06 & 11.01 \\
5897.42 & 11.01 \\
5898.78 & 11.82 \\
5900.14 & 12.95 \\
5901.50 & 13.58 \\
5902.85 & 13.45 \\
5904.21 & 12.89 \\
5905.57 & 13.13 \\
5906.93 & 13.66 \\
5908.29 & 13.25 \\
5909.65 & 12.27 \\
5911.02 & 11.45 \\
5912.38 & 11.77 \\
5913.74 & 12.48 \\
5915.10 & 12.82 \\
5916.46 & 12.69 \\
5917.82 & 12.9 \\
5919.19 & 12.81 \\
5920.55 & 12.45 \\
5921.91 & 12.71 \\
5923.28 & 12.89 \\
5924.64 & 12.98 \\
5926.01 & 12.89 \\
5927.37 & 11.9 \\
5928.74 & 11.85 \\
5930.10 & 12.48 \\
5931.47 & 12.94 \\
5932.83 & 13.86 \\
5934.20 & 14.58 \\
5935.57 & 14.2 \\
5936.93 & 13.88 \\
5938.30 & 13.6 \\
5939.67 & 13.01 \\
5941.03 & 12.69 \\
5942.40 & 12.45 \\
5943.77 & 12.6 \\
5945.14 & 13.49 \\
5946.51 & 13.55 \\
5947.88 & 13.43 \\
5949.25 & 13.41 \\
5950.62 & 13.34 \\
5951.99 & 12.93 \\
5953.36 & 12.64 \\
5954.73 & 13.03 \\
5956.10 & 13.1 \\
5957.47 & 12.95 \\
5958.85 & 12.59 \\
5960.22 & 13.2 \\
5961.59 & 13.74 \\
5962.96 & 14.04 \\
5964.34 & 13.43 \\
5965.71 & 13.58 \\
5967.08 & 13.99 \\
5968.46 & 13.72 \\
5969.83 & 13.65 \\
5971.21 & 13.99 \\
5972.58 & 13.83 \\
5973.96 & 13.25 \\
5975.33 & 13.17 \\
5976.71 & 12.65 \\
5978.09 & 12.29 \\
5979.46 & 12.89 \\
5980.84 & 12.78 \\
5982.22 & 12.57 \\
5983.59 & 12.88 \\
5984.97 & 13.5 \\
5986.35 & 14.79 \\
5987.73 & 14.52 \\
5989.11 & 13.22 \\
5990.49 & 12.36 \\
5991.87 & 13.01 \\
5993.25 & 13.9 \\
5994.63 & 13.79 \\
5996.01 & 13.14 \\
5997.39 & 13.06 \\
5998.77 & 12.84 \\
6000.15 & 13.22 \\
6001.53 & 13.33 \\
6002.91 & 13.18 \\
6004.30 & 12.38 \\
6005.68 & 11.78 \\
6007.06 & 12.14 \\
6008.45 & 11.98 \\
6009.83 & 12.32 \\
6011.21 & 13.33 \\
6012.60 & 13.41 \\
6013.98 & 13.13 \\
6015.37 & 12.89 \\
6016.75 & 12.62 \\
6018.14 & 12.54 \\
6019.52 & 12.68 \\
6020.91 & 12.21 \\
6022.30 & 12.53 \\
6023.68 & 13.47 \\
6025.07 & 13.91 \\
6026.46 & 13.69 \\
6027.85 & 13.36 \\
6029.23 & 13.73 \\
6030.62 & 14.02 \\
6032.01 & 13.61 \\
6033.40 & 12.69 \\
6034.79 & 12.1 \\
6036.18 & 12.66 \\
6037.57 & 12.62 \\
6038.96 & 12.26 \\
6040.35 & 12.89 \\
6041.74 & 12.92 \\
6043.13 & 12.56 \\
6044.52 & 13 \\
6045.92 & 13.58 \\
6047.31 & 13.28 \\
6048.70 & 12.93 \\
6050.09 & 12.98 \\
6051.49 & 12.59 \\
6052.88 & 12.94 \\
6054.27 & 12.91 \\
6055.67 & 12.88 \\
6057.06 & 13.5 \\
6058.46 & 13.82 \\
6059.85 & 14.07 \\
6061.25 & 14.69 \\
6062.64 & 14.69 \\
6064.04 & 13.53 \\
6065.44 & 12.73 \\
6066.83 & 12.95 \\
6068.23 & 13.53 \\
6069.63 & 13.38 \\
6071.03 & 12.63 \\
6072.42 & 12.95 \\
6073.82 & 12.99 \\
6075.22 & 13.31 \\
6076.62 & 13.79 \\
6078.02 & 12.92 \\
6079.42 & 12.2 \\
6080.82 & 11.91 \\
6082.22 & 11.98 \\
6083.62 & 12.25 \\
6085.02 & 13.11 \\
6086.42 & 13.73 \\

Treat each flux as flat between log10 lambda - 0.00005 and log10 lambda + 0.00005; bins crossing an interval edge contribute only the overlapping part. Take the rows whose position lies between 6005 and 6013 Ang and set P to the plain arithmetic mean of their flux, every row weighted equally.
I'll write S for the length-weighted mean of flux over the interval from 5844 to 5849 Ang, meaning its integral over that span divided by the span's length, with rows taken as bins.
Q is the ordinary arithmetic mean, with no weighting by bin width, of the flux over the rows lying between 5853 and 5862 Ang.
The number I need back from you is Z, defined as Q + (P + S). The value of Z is 38.2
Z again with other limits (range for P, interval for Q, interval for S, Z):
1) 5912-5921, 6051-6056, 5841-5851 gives 38.6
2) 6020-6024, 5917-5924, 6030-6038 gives 38.4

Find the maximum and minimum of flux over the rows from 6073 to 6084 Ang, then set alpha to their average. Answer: 12.85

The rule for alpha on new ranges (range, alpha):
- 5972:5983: 13.06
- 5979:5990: 13.68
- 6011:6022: 12.81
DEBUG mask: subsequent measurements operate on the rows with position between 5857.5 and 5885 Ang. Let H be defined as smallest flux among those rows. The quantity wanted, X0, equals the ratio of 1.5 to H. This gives 0.126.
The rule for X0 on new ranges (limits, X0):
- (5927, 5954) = 0.127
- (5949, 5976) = 0.119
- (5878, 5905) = 0.147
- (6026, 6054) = 0.124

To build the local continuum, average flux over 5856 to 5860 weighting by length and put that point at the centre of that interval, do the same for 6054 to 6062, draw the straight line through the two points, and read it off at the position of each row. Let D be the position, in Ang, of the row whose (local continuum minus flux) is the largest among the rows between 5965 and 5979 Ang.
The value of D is 5978.09 Ang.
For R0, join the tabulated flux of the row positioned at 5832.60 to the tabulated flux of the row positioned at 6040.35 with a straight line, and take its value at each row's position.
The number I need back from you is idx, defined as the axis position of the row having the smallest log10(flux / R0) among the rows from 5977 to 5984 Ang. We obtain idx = 5978.09 Ang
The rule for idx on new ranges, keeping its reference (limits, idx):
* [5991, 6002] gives 5998.77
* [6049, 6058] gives 6051.49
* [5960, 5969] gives 5960.22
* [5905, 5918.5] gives 5911.02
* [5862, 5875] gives 5870.32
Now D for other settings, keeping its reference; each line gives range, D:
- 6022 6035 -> 6034.79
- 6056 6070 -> 6065.44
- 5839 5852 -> 5843.35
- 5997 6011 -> 6005.68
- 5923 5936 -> 5928.74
